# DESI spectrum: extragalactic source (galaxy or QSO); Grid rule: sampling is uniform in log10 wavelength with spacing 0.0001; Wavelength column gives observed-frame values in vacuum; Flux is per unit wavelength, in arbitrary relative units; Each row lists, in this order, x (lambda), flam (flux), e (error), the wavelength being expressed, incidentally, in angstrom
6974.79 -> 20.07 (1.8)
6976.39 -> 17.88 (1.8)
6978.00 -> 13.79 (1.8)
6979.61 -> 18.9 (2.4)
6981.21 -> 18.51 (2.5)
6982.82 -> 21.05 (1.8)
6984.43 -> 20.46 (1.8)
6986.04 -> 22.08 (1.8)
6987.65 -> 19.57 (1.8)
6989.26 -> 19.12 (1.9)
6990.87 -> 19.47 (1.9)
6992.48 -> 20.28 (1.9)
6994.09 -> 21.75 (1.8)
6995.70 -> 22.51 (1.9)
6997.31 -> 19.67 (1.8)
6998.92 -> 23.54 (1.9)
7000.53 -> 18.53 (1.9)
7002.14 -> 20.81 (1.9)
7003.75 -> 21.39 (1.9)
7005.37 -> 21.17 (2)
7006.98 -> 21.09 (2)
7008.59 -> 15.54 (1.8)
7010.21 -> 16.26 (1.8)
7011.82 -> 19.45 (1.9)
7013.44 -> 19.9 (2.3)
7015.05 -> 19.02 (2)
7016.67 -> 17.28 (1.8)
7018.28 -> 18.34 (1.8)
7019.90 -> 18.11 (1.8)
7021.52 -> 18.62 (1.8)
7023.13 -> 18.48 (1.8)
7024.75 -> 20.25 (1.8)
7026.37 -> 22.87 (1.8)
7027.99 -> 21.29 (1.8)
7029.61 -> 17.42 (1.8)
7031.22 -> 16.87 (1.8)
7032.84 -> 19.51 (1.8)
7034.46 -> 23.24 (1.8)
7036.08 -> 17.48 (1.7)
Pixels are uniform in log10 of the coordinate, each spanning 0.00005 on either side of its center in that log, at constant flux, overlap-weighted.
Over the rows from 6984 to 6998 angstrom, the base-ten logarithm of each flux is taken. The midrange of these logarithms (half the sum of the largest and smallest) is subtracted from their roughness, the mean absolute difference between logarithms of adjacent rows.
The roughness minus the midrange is -1.29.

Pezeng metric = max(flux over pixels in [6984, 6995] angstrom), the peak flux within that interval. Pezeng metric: 22.08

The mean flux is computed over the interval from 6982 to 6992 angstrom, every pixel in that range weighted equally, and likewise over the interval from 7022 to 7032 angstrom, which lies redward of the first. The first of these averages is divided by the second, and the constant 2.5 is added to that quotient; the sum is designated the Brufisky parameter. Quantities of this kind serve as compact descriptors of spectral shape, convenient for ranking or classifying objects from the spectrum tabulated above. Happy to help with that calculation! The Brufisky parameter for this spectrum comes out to 3.54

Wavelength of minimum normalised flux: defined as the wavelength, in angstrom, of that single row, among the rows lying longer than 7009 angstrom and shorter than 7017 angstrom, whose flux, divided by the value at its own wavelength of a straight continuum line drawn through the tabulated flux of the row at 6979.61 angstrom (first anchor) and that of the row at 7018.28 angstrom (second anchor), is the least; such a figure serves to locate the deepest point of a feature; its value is 7010.21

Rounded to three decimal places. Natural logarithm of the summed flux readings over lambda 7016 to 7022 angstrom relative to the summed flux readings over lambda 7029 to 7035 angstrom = -0.063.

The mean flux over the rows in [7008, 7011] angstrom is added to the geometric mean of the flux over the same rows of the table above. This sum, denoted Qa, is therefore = 31.8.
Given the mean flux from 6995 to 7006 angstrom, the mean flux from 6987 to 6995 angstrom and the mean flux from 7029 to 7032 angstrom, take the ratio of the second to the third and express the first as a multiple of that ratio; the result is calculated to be 18.0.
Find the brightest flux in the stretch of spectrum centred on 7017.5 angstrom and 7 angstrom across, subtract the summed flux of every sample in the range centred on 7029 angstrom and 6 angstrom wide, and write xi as -59.4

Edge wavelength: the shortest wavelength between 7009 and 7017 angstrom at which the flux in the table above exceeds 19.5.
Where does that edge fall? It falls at 7013.44 angstrom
